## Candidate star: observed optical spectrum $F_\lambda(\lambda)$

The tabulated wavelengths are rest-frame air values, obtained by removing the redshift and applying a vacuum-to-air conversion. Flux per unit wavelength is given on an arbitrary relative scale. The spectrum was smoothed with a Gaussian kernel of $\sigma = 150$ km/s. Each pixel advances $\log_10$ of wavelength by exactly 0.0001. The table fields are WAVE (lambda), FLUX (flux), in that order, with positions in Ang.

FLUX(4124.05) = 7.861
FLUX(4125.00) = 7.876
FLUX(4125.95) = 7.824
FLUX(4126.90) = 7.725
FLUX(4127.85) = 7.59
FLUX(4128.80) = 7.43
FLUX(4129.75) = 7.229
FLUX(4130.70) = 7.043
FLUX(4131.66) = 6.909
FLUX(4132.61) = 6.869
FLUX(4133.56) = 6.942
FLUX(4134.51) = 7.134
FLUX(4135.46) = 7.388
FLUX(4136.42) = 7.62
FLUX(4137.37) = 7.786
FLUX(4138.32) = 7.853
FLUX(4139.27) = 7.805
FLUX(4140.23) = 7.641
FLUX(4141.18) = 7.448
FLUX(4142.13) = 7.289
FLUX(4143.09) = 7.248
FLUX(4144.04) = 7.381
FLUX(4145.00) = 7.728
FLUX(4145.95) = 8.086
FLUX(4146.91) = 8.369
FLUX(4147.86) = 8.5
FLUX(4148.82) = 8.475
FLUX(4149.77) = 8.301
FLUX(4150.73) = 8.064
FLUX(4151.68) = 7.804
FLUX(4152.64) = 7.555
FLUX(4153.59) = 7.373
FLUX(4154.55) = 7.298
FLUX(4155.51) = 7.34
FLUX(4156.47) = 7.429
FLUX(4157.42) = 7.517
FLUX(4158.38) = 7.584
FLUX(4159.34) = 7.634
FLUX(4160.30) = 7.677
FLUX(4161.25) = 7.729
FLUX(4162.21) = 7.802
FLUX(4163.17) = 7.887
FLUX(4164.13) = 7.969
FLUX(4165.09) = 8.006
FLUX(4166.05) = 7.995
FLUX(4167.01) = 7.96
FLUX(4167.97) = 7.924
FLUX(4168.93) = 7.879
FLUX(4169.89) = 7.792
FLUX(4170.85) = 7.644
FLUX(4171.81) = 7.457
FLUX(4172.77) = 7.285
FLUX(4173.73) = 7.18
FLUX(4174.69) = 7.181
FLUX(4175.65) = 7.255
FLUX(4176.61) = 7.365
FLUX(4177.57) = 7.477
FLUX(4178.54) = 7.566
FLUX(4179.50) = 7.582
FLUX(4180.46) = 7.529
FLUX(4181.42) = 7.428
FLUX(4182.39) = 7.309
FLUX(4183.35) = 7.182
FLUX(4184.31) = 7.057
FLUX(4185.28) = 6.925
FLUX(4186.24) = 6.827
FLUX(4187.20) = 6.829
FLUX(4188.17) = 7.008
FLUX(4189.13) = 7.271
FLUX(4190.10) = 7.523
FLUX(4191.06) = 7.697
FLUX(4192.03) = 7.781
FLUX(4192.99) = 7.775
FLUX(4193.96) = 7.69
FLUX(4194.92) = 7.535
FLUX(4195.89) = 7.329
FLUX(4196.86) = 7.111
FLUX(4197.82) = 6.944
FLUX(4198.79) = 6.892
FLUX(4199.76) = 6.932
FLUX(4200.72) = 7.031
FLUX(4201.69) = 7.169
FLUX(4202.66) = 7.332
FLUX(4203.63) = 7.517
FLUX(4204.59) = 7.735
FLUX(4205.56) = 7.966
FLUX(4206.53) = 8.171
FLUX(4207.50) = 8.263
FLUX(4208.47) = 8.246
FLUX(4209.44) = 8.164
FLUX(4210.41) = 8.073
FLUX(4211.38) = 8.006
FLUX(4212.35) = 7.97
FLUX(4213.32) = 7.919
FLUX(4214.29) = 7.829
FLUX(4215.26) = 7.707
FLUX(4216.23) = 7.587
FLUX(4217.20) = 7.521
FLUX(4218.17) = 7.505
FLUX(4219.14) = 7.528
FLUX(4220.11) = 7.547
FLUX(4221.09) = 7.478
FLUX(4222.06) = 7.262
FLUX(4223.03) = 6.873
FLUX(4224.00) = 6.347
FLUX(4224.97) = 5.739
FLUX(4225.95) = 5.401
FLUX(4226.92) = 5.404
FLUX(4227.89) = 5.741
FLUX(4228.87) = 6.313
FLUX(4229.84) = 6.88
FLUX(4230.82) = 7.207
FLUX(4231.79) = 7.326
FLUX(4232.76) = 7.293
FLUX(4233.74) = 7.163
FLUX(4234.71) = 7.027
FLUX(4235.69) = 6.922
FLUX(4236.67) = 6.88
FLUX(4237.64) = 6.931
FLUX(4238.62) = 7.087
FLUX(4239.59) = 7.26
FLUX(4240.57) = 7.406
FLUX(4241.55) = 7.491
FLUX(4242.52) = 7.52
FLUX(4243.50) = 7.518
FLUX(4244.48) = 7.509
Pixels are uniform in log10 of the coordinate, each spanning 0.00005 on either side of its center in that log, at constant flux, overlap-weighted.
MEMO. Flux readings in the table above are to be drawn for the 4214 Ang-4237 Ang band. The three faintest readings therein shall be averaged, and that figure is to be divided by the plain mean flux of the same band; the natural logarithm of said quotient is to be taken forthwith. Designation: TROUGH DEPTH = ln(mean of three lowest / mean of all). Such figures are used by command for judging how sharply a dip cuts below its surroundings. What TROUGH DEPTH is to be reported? -0.23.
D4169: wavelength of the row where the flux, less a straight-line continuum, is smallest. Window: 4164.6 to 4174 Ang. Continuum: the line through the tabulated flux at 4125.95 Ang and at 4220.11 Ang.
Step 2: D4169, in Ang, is 4173.73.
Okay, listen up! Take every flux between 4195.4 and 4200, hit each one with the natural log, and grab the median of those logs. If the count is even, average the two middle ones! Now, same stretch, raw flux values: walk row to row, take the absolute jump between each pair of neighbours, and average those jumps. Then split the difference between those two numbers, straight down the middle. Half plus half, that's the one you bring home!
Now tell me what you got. 1.03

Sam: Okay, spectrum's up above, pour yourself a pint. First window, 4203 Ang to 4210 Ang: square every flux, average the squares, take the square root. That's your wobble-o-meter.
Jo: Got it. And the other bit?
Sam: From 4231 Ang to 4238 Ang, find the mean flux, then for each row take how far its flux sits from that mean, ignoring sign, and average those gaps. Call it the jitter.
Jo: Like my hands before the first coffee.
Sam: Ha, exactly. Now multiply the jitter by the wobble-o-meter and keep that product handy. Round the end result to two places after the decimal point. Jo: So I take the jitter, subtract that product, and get -1.10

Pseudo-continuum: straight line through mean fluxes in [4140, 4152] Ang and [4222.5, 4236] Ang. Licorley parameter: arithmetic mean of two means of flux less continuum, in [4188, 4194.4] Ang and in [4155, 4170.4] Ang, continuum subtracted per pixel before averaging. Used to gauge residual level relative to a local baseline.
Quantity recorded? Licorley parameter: 0.27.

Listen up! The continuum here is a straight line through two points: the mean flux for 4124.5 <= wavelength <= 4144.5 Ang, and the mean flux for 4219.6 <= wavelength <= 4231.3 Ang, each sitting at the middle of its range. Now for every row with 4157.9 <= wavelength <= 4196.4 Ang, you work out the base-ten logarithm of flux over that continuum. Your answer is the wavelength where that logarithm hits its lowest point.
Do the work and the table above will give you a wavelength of 4186.24 Ang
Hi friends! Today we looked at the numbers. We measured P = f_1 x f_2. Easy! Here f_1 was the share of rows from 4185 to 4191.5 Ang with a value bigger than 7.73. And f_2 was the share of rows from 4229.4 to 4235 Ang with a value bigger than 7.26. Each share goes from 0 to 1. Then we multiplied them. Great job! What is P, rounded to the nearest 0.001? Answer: 0.000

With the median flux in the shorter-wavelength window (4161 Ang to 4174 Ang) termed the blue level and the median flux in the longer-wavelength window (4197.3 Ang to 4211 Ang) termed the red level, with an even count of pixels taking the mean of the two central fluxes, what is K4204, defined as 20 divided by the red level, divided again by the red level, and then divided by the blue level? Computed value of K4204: 0.044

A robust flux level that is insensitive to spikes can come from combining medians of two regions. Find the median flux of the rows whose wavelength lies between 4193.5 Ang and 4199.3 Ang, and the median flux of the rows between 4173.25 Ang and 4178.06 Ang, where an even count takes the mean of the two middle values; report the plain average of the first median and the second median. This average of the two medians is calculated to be 7.24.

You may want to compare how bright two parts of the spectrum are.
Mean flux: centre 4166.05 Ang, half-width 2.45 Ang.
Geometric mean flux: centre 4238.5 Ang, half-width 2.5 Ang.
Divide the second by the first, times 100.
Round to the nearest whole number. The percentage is 89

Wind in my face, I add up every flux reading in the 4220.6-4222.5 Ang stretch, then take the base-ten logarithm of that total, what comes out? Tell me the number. 1.17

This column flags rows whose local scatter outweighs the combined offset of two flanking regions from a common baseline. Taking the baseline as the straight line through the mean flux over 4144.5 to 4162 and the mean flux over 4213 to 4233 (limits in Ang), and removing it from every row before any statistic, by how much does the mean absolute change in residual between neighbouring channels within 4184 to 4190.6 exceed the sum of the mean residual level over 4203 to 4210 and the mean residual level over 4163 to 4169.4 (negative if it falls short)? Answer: -0.98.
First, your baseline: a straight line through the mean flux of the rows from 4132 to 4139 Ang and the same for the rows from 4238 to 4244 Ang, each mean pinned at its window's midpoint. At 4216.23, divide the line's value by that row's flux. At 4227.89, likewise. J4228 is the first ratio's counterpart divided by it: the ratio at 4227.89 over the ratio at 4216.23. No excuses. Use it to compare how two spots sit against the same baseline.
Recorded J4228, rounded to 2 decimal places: 1.32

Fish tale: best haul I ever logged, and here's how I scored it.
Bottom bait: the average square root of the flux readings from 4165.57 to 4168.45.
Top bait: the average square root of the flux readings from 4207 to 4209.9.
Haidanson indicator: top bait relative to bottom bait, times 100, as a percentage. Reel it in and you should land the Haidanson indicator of 102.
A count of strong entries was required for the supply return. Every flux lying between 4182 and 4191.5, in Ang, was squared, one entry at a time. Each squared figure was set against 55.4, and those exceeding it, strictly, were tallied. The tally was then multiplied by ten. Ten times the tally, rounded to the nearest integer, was 20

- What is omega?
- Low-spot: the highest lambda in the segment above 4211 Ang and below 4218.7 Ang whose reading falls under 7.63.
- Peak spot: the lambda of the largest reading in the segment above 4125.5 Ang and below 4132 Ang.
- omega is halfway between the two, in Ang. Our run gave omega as 4172.1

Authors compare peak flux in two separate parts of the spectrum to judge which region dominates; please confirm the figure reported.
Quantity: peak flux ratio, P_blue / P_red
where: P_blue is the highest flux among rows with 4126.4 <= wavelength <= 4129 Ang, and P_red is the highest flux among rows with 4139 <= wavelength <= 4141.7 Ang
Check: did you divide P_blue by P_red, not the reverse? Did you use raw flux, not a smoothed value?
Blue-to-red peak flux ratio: 0.99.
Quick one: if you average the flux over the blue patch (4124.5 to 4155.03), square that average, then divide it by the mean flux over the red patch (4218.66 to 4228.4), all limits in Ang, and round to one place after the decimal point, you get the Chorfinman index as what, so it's 8.9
